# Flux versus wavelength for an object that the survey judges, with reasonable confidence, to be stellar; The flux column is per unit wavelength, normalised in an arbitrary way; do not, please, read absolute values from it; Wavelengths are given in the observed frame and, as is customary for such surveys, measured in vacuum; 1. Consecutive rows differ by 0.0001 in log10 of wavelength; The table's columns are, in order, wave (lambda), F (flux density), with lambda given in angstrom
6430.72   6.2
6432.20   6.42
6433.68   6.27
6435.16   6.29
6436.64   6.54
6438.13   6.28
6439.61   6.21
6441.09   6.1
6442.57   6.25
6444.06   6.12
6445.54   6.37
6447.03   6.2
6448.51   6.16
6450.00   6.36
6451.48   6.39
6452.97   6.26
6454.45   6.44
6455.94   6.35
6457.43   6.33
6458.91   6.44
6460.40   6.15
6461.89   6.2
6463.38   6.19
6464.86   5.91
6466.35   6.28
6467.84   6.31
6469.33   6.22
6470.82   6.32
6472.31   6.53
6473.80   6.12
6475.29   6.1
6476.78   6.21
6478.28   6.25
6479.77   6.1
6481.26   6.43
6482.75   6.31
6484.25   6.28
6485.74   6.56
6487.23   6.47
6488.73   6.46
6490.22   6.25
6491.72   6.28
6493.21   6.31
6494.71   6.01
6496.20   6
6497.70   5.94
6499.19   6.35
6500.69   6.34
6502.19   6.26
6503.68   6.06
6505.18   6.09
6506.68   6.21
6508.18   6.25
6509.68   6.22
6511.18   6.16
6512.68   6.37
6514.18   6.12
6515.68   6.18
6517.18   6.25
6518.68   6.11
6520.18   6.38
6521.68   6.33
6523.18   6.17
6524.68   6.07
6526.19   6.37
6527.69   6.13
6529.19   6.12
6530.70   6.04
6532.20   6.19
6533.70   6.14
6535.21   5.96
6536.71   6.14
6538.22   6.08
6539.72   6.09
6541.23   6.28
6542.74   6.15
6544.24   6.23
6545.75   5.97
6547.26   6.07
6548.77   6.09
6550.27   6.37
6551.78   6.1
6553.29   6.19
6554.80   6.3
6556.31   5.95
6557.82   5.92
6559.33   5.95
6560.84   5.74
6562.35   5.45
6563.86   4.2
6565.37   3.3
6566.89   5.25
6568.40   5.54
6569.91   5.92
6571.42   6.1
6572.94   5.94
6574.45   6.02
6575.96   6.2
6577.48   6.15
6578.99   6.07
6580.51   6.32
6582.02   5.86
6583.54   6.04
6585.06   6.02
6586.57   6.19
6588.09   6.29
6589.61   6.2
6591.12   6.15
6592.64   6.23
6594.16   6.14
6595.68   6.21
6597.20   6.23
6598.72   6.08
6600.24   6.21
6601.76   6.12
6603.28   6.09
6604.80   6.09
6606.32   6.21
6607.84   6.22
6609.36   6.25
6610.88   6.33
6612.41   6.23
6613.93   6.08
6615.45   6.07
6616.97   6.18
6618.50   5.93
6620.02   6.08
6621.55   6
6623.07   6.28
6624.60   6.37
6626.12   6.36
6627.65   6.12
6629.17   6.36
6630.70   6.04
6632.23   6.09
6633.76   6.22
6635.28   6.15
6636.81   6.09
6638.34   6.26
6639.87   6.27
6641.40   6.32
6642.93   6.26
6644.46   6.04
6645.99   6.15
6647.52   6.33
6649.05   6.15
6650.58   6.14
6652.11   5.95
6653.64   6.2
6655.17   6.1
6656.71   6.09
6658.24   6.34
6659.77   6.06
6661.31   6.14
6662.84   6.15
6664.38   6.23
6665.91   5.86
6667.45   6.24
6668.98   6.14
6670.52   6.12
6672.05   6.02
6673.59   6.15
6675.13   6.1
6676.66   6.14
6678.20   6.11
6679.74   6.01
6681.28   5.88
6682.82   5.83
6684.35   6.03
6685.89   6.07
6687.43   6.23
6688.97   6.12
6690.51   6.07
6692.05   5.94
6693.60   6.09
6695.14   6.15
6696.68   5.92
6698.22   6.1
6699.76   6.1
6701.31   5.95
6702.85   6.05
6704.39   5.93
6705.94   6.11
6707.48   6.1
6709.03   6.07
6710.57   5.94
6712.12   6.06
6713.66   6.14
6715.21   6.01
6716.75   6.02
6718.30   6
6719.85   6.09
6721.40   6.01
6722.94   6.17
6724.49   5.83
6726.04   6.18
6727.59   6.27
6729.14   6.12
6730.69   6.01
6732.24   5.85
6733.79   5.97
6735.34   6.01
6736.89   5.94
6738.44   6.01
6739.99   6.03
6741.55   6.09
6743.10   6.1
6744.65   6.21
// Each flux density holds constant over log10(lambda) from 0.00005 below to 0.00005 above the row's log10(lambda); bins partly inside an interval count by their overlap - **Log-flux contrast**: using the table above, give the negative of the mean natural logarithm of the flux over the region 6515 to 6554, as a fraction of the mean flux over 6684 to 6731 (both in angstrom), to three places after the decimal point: -0.300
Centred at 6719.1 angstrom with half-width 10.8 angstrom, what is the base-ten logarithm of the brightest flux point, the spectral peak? 0.797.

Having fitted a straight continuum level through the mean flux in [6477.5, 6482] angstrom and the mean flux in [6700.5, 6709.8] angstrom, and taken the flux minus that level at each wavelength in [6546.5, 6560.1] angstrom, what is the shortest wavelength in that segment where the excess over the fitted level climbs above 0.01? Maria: 6550.27 angstrom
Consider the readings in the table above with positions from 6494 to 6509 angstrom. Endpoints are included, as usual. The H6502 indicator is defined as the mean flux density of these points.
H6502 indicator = 6.15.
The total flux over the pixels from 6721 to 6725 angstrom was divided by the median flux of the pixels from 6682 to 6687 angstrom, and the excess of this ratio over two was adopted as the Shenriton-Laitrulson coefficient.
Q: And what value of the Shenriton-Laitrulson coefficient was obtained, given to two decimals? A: 0.99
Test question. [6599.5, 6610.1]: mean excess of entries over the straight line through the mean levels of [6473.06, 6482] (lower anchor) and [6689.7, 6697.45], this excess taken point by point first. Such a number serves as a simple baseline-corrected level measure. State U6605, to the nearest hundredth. 0.07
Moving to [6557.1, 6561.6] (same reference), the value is -0.27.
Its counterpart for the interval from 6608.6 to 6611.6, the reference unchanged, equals 0.19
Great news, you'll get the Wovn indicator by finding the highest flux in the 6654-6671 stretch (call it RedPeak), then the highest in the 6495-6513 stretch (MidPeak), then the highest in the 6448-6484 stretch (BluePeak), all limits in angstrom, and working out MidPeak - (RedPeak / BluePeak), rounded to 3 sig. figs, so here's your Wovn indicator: 5.40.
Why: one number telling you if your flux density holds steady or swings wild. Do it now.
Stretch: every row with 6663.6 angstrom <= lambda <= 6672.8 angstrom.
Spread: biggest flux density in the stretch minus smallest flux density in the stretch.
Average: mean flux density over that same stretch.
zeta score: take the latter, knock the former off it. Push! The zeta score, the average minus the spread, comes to 5.7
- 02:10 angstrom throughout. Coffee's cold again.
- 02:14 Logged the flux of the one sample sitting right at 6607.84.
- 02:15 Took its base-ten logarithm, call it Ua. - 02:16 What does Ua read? 0.794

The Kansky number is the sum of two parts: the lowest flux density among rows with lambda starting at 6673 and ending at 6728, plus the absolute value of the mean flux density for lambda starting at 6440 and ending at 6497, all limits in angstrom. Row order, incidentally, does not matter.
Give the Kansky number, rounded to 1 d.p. 12.1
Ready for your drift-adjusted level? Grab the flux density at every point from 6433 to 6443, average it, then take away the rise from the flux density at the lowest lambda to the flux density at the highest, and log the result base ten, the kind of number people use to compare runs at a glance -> 0.799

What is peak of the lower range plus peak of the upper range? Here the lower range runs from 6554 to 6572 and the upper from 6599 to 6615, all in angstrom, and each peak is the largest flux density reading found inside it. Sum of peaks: 12.6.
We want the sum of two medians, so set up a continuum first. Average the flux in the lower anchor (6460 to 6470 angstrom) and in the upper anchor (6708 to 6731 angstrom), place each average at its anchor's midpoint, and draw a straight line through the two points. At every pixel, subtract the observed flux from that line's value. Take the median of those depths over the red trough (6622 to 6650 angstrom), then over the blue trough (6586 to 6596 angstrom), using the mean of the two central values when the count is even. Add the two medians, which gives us -0.22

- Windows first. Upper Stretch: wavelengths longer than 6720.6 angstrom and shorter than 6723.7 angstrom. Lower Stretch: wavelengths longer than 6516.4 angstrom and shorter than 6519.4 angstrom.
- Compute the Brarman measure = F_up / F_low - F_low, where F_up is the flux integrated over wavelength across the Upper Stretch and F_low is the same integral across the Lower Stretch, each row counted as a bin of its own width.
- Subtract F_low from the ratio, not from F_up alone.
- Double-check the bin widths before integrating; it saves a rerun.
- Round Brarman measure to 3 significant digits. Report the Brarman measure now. -17.5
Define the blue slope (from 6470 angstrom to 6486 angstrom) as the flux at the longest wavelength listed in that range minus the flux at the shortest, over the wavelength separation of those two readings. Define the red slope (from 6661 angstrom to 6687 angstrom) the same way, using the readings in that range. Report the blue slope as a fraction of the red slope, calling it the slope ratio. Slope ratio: -5.6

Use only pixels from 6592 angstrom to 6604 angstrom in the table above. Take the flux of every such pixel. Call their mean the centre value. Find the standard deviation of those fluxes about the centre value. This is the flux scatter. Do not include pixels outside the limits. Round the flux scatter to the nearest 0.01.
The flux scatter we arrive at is 0.06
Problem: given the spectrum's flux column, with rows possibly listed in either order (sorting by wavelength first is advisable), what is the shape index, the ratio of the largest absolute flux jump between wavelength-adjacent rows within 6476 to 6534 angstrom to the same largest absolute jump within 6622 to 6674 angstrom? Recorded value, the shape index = 1.08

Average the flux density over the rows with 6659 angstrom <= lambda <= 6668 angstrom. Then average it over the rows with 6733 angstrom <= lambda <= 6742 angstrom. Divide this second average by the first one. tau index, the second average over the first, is 0.983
